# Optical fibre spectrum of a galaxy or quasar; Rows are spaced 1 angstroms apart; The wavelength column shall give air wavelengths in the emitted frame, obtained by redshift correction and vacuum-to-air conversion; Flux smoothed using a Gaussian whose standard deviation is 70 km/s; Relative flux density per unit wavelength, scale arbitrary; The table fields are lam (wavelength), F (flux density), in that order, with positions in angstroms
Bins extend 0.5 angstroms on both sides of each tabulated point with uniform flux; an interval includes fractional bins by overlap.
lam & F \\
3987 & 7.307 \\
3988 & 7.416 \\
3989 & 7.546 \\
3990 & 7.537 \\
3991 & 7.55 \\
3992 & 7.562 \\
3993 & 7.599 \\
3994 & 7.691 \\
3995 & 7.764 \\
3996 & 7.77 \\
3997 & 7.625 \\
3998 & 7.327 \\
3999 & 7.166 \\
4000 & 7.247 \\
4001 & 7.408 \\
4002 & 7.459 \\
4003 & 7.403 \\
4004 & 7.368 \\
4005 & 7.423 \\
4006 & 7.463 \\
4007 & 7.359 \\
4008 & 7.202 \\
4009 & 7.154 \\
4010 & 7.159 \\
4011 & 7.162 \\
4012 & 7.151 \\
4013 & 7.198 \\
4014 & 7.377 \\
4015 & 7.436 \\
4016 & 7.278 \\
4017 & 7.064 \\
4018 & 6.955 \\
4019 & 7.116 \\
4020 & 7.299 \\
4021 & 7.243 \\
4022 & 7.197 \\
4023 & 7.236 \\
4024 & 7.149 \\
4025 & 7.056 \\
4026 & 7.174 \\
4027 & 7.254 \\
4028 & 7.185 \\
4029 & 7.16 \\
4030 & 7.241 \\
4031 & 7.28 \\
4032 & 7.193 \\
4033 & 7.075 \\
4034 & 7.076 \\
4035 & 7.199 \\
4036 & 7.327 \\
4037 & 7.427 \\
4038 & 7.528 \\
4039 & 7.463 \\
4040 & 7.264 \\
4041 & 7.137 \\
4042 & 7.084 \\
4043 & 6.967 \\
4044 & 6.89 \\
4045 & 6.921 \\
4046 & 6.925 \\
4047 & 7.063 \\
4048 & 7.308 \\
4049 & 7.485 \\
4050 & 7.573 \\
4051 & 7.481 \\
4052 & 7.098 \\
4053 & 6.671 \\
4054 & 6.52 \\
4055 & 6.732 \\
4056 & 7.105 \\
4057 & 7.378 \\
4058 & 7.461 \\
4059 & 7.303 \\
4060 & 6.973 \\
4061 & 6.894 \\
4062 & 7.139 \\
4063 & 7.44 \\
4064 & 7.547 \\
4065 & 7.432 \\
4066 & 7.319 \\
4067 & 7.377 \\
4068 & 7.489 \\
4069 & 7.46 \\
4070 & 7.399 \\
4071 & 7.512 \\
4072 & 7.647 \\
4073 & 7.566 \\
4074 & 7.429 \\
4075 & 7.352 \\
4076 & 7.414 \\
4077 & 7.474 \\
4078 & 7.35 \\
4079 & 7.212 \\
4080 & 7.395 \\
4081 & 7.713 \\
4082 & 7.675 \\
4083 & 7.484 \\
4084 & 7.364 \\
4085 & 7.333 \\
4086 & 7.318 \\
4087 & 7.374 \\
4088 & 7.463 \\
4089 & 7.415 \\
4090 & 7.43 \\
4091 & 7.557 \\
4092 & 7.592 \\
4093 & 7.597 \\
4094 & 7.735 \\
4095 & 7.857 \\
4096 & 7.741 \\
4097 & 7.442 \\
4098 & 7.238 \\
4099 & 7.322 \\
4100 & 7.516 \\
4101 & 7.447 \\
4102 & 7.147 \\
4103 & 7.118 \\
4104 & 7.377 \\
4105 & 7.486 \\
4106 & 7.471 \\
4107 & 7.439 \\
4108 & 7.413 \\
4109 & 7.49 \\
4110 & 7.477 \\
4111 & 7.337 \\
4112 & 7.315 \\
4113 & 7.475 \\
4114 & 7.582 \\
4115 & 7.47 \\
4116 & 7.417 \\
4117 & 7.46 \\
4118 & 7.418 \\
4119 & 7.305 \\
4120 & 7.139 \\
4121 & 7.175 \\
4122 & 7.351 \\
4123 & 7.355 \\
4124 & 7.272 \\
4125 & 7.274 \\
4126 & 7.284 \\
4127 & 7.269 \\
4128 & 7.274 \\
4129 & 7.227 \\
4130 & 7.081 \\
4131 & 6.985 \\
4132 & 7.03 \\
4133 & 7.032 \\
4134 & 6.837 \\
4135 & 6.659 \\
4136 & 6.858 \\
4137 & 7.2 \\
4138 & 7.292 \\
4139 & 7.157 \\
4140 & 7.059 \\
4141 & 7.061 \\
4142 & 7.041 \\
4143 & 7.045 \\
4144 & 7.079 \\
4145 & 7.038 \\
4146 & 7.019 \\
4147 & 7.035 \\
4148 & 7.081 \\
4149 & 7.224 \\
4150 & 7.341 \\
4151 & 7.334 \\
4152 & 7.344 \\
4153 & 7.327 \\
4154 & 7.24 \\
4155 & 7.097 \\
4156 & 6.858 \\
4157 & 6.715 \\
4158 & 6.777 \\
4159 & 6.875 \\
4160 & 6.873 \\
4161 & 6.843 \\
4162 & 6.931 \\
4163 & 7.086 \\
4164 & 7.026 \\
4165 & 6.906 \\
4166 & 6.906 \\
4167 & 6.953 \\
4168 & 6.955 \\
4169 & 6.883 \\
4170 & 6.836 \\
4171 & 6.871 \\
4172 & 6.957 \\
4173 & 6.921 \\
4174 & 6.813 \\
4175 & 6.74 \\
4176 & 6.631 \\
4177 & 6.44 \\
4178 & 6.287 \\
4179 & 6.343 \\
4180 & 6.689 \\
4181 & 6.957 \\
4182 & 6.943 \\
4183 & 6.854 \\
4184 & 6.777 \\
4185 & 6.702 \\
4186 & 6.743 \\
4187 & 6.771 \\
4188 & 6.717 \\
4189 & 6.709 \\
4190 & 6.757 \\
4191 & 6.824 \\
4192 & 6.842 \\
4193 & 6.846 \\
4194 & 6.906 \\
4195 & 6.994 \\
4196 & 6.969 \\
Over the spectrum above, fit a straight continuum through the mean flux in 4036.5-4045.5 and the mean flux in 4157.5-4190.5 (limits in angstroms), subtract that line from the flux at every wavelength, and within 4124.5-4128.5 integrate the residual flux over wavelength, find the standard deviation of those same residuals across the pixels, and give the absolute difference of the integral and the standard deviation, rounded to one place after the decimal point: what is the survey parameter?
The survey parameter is 1.3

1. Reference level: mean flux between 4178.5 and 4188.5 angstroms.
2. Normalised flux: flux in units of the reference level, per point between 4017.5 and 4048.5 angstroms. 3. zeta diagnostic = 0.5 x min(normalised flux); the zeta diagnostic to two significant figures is 0.51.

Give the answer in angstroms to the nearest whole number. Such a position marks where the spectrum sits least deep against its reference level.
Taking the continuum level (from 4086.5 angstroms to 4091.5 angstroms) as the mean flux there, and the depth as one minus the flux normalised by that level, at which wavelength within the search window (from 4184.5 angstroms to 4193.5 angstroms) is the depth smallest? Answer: 4193 angstroms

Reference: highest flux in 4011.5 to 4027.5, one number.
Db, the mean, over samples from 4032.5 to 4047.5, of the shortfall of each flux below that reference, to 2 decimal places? 0.28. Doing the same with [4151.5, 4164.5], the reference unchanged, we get 0.44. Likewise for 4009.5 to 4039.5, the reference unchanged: 0.21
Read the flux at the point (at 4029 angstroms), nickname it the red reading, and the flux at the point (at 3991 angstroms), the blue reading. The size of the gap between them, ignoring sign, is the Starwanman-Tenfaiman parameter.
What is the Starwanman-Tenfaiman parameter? 0.39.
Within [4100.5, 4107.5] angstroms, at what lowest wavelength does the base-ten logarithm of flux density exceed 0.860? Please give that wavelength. 4101 angstroms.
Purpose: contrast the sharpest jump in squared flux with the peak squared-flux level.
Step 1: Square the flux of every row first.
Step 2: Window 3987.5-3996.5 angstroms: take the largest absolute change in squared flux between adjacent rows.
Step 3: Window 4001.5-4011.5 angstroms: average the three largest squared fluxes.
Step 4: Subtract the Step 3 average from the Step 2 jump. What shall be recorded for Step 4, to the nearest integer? -54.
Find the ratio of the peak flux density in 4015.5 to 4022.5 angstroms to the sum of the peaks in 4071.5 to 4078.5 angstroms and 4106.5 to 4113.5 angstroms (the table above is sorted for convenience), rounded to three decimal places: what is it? 0.482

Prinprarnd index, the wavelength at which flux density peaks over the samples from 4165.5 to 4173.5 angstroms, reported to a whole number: 4172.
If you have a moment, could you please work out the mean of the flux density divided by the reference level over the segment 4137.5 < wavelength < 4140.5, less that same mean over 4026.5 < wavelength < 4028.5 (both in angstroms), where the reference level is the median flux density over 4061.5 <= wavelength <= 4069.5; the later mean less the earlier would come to -0.007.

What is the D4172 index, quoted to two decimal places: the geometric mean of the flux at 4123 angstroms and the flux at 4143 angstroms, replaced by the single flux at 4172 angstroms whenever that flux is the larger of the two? 7.20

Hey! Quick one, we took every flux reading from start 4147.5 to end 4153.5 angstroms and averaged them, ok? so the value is 7.28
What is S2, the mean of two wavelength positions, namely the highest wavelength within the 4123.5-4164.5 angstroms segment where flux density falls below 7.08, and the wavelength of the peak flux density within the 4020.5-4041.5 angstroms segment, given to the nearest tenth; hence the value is 4101.0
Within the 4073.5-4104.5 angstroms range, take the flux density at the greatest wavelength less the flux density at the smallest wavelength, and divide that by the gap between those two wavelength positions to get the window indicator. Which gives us -0.002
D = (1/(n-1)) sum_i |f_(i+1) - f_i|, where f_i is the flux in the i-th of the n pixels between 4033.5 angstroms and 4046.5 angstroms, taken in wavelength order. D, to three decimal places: 0.094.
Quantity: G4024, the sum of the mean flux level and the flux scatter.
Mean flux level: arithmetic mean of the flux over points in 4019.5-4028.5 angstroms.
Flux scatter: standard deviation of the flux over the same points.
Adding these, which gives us 7.27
